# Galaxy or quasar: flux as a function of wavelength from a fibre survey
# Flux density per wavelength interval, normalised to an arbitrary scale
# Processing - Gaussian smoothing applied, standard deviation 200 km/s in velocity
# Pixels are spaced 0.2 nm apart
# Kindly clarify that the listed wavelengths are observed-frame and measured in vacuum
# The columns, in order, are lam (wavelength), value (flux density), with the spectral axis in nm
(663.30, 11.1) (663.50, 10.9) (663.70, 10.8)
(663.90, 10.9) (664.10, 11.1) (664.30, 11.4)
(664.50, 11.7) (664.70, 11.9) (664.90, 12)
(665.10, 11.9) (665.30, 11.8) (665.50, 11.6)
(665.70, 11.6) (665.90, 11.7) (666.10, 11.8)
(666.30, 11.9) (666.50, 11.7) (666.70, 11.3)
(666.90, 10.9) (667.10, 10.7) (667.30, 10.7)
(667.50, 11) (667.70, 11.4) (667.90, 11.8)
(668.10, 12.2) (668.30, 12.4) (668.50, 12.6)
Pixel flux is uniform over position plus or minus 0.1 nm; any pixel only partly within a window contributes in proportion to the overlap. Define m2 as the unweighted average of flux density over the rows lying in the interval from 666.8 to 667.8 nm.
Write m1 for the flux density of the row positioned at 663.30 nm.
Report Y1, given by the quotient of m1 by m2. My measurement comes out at 1.01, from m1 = 11.1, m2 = 10.9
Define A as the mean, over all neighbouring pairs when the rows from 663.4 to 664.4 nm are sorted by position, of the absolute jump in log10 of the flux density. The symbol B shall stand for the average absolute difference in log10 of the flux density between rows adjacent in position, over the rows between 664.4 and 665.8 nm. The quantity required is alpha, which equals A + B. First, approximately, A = 0.0069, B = 0.0043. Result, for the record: 0.0112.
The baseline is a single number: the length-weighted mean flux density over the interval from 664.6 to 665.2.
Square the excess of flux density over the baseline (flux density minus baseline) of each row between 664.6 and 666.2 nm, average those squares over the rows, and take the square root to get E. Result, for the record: 0.2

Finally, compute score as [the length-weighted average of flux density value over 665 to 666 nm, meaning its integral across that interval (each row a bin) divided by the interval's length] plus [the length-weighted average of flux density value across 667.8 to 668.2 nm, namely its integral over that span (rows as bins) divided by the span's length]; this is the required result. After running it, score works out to 23.72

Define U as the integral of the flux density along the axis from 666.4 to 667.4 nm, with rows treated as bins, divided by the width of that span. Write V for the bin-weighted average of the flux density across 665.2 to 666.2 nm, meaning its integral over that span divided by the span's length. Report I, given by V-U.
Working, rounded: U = 11.06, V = 11.7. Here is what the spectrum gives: 0.64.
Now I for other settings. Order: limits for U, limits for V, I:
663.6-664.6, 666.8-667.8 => -0.24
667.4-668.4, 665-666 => -0.04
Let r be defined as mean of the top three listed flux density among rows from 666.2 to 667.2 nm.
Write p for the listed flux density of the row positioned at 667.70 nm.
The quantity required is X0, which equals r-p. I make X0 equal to 0.2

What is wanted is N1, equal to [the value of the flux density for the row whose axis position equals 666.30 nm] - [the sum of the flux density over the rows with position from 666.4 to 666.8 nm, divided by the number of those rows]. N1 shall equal 0.4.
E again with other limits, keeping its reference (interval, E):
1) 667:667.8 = 1.0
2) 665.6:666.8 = 0.3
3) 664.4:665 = 0.1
